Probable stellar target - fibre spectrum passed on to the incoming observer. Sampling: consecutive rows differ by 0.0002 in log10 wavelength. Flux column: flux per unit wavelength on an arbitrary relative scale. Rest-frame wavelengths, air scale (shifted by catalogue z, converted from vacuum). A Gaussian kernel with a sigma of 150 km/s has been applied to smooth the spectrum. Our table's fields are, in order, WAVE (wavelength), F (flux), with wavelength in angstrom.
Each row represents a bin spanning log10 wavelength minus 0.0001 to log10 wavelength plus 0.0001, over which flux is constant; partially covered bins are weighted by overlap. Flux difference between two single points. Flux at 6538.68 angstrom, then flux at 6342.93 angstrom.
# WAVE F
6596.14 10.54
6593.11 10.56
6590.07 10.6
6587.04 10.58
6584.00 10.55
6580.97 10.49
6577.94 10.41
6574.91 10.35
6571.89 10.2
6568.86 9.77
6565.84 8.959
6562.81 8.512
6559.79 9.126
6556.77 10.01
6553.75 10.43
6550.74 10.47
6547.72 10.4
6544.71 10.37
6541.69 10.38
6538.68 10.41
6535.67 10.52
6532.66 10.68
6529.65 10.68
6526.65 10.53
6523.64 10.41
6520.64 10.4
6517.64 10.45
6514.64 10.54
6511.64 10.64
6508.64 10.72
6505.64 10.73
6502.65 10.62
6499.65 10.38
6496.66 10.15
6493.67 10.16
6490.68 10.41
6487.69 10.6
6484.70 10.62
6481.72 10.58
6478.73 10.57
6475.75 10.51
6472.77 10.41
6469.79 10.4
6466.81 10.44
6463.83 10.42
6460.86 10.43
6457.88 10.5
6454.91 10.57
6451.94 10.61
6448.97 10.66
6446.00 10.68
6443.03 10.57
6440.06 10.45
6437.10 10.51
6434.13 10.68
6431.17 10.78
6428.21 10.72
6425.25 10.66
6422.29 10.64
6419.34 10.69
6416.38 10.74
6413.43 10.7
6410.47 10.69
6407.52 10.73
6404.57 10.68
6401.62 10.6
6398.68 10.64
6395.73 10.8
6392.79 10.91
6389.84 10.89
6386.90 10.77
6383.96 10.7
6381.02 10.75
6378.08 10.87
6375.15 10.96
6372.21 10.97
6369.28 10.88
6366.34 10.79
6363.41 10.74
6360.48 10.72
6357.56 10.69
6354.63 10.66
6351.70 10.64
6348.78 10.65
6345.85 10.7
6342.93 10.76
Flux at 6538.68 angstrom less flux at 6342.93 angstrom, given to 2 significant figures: -0.35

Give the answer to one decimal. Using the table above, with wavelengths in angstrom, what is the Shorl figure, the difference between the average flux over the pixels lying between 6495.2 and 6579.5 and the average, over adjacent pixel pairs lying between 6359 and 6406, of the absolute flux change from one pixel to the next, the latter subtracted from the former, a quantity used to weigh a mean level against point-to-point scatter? 10.2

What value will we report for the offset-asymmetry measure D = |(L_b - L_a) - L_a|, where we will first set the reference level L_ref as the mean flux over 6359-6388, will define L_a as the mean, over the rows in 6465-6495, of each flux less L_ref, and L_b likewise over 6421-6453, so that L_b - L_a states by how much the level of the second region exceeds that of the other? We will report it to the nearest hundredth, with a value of 0.51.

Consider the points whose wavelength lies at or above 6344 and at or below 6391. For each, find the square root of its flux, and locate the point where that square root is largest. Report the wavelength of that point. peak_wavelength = 6372.21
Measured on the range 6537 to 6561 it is 6550.74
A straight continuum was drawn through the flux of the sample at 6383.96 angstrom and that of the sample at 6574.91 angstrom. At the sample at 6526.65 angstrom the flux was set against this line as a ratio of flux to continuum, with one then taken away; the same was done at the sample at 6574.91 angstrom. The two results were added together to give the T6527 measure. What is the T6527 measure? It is 0.009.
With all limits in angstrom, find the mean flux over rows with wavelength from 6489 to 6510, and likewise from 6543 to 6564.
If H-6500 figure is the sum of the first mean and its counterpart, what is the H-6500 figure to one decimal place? 20.4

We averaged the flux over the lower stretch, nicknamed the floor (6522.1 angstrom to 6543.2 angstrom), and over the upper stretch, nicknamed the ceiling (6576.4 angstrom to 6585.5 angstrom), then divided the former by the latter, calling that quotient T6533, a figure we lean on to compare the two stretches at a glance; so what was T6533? 1.00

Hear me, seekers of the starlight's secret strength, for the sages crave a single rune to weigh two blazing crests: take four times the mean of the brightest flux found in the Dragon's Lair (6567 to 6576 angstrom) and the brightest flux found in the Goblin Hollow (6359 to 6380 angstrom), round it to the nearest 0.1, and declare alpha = 42.6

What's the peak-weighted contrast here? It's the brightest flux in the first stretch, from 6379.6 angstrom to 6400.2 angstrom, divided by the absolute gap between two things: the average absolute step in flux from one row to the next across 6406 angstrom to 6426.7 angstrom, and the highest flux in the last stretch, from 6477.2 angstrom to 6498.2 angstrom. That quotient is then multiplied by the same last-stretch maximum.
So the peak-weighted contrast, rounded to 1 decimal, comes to 10.9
